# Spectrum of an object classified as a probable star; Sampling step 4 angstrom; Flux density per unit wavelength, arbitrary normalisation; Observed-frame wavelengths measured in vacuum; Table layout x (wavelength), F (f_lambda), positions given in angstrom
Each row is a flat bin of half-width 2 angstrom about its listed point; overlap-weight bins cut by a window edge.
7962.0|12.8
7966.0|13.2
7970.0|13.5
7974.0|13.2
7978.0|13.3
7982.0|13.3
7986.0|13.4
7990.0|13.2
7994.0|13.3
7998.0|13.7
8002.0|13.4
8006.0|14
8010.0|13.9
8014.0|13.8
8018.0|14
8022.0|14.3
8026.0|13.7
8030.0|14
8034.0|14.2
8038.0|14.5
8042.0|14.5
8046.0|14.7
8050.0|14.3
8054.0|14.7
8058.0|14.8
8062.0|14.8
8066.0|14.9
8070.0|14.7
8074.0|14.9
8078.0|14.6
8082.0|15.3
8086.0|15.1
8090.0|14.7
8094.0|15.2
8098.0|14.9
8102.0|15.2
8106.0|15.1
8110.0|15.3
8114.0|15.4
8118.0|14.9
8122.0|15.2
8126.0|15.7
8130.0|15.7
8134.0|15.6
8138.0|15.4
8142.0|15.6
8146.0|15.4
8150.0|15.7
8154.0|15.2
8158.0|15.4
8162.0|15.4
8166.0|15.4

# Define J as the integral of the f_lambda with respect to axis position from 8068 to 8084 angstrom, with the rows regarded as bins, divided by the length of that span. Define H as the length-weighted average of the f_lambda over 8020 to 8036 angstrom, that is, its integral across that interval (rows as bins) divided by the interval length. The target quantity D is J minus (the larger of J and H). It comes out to 0.0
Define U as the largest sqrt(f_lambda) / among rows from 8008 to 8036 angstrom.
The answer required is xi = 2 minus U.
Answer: -1.78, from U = 3.78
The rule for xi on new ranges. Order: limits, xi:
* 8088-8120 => -1.92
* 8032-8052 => -1.83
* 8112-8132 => -1.96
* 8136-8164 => -1.96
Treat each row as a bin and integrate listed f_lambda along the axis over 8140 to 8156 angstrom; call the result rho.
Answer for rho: 248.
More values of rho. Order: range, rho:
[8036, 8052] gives 232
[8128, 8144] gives 249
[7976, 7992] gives 213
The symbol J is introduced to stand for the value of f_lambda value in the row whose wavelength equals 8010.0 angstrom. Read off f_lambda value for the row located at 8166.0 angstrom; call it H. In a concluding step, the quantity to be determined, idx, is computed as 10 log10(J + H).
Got 14.7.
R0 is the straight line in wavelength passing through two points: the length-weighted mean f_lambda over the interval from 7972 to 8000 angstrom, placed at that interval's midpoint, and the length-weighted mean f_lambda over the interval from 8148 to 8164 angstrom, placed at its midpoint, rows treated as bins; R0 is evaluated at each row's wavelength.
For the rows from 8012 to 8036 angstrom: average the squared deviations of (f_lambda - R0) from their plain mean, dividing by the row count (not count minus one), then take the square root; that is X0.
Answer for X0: 0.197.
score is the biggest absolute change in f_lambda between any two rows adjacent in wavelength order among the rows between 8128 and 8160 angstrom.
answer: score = 0.50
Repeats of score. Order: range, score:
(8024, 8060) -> 0.40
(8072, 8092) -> 0.70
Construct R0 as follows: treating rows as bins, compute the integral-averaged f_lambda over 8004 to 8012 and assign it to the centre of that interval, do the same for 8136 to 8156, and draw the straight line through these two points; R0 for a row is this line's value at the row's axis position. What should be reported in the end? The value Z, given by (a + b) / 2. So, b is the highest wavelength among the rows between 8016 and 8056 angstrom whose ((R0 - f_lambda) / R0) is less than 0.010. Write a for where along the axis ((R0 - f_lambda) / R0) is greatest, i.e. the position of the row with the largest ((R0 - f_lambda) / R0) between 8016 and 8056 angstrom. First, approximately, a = 8026.0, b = 8054.0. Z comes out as 8040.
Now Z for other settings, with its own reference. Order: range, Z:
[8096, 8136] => 8126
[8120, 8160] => 8152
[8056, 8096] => 8092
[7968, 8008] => 7998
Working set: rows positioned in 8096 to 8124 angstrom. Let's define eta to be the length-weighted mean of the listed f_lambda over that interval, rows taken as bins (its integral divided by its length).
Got 15.1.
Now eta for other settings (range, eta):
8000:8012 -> 13.8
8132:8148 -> 15.5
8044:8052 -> 14.5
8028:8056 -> 14.4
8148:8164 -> 15.4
